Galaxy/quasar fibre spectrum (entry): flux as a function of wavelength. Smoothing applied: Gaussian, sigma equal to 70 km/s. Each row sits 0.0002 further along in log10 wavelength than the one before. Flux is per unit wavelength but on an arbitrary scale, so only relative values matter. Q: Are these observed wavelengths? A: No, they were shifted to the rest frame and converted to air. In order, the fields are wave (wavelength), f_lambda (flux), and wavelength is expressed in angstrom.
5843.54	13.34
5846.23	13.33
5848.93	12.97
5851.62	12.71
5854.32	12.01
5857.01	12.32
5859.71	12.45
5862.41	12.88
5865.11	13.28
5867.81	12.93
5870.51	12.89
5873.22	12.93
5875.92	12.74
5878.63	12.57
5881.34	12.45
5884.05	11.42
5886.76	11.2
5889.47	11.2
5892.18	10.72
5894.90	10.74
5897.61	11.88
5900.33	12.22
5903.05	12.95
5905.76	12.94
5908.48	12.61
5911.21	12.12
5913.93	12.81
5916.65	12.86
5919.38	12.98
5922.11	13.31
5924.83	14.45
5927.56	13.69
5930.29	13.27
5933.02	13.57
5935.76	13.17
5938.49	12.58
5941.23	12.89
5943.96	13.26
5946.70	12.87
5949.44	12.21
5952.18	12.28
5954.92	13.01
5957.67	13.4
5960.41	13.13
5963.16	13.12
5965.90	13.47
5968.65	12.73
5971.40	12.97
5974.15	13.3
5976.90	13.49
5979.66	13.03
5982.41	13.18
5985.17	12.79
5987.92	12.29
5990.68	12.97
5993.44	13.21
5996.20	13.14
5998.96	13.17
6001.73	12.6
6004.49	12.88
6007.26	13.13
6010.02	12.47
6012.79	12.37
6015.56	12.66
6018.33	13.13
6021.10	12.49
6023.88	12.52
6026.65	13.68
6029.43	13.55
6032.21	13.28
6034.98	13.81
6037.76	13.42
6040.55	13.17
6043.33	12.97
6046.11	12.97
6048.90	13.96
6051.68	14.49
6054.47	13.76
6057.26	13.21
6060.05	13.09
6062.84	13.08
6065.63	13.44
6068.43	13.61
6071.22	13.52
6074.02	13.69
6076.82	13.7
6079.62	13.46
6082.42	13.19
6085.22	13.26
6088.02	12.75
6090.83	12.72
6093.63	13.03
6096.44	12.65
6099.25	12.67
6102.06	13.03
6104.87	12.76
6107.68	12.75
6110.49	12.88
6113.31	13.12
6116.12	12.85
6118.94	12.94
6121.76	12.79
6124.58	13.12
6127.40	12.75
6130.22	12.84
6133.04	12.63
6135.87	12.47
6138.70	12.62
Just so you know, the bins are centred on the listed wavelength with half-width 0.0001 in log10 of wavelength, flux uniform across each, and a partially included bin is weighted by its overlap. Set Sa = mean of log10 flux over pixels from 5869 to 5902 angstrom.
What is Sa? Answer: 1.08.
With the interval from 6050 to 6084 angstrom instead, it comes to 1.13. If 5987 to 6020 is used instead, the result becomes 1.11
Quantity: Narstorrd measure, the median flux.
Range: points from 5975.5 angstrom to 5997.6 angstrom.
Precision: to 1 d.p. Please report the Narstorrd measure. 13.1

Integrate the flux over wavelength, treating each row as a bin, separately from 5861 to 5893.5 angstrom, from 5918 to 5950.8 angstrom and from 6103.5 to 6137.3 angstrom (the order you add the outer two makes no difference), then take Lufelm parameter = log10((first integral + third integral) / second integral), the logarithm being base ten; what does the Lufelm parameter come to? 0.284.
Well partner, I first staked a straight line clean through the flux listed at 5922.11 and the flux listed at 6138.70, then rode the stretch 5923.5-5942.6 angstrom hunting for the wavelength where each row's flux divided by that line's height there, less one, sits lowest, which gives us 5938.49 angstrom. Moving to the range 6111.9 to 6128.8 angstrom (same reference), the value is 6127.40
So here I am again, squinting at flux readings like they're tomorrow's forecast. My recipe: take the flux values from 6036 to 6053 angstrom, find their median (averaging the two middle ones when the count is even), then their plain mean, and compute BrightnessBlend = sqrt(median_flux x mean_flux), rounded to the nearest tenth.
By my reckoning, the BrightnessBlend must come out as 13.4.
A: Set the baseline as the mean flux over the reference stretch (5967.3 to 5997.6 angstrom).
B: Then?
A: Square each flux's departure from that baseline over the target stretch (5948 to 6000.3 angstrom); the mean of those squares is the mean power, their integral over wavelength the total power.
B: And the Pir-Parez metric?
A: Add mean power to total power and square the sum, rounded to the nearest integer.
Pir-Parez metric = 55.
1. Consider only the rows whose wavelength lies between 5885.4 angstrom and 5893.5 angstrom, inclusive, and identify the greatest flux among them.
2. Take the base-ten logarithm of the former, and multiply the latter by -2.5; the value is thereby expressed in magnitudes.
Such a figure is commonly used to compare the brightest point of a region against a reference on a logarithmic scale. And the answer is -2.62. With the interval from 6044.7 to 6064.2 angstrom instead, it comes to -2.90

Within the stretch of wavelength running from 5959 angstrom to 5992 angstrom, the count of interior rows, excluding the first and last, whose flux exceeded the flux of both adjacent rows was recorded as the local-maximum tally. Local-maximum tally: 3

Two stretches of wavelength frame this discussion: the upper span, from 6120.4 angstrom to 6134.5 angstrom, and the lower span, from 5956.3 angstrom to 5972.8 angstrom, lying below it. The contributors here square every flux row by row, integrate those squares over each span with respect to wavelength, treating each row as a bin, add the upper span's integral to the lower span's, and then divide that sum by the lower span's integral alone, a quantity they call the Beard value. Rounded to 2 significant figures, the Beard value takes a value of 1.8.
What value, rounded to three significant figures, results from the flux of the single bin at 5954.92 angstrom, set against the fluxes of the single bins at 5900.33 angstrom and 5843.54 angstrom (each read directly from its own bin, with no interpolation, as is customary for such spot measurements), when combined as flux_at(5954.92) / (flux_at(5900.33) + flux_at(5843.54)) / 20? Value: 0.0254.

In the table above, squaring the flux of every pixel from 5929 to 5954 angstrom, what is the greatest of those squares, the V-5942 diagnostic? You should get 184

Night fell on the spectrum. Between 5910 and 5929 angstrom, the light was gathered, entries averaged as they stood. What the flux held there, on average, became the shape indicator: 13.2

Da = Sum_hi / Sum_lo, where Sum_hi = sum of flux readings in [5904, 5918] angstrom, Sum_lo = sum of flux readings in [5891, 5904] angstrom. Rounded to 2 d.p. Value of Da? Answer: 1.08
